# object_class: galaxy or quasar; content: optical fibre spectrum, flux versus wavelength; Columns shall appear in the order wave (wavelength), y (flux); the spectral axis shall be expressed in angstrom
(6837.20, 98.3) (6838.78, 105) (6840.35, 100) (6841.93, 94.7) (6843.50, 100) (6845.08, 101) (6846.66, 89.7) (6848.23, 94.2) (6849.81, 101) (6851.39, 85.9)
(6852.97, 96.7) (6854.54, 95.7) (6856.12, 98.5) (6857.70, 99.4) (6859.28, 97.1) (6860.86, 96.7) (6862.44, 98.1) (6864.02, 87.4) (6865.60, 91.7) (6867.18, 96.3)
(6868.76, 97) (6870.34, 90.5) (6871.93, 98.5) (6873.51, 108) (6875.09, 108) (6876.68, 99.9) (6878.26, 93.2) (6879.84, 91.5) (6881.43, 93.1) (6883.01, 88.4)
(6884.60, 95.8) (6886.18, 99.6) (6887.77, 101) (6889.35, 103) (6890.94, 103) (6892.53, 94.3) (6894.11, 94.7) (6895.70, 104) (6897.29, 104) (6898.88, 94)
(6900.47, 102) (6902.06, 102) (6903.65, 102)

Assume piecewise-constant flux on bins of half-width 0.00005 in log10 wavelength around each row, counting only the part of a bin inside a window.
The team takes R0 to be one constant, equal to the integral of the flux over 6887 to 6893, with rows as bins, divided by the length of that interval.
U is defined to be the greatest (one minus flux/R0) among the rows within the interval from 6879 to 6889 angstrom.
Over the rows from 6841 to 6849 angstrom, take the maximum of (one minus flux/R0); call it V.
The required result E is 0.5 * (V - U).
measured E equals -0.006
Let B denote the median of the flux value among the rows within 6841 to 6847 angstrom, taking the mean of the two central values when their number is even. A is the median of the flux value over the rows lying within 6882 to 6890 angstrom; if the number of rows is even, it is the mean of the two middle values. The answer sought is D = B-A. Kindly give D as -2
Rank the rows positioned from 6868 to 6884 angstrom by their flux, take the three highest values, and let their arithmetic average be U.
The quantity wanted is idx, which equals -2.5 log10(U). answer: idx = -5.056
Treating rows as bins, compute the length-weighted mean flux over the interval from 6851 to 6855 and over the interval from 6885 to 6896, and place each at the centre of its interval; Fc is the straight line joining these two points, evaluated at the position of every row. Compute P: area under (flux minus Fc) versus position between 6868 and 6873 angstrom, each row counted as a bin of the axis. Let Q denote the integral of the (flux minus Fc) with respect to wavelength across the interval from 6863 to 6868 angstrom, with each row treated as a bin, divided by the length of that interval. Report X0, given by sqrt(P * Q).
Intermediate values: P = -1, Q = -3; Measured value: 2.1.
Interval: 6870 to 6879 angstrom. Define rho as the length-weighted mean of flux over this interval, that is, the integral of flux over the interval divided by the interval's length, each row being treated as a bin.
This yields 100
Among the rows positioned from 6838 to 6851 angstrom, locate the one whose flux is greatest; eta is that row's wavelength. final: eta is 6838.78 angstrom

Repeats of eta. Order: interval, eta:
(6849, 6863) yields 6849.81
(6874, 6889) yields 6875.09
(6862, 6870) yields 6862.44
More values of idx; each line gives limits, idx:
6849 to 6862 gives -4.996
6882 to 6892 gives -5.025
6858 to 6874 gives -5.017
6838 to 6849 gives -5.022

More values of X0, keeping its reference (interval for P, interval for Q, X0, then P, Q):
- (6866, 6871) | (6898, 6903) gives 3.7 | -7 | -2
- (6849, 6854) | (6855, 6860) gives 5.5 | 7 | 4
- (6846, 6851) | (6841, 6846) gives 7.7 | 9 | 7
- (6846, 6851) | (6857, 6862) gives 5.4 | 9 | 3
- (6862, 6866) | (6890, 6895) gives 5.5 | -13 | -2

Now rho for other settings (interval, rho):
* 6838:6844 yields 100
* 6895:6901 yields 101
